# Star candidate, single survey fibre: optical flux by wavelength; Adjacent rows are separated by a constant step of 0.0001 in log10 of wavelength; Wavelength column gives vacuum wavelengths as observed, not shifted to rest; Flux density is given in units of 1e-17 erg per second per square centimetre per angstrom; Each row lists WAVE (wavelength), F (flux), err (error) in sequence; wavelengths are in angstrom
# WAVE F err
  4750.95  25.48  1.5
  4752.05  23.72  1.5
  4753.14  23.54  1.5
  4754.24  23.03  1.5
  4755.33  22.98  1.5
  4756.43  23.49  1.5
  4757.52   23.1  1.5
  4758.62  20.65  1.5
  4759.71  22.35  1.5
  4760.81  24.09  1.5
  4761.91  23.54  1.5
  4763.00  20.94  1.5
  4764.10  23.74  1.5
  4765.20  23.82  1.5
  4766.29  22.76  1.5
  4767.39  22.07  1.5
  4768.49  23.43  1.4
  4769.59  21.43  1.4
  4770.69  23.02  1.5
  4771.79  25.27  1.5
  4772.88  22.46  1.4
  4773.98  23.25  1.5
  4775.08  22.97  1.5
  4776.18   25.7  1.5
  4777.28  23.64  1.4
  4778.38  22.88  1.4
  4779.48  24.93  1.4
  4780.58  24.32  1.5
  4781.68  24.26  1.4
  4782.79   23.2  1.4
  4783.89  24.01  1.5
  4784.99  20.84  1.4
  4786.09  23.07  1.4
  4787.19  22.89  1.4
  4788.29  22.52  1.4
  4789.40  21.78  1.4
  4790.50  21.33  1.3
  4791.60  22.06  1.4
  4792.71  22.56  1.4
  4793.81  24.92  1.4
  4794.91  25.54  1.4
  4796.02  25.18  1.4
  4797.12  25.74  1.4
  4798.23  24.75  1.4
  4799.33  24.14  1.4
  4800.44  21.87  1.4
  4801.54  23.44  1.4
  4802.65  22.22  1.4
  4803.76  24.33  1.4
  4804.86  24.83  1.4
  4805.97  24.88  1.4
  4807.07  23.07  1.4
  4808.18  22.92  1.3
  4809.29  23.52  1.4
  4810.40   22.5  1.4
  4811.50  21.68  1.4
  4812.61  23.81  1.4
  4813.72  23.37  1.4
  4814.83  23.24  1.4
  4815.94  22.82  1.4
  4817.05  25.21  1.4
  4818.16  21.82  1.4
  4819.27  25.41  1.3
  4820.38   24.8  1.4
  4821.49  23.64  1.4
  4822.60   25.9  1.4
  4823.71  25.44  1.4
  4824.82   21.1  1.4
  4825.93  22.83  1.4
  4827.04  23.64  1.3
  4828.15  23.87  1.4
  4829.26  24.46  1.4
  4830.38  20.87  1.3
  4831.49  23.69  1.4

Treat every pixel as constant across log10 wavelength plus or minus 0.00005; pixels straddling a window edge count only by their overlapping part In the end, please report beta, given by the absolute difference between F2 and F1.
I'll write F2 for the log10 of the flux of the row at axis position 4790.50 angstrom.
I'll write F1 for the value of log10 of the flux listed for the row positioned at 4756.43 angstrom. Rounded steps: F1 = 1.37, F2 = 1.33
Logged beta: 0.04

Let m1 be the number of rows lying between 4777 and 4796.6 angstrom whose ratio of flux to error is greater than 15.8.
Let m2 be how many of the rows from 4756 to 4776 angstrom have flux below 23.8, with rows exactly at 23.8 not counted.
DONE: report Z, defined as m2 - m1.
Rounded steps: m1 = 15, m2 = 15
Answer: 0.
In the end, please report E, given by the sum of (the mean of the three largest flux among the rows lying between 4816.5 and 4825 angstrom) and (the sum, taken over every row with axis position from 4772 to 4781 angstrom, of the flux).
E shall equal 216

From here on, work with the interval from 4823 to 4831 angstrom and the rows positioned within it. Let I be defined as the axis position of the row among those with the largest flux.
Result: 4823.71 angstrom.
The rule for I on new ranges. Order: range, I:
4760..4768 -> 4760.81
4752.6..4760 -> 4753.14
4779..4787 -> 4779.48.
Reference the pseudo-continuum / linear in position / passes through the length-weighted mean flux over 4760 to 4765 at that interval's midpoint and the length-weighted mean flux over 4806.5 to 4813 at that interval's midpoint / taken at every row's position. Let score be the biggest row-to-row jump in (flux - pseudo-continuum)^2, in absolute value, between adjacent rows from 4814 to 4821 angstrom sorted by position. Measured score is 5.4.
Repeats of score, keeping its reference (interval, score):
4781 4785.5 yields 3.6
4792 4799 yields 4.5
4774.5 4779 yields 7.2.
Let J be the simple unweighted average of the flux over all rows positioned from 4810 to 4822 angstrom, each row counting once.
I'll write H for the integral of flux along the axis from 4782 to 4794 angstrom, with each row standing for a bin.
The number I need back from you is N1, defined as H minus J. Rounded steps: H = 271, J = 23.48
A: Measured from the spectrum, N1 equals 248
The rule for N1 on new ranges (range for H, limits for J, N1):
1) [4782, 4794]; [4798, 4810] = 248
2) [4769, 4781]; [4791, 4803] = 260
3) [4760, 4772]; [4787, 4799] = 253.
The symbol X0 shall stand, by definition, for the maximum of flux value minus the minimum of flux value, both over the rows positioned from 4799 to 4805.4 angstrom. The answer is 3.0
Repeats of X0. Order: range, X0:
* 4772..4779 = 3.2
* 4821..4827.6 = 4.8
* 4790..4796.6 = 4.2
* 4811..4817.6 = 3.5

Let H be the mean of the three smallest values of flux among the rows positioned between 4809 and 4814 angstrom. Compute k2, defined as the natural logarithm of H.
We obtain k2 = 3.11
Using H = 22.5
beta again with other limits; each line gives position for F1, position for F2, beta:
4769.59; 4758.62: 0.02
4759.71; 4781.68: 0.04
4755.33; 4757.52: 0.00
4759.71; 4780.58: 0.04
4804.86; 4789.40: 0.06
